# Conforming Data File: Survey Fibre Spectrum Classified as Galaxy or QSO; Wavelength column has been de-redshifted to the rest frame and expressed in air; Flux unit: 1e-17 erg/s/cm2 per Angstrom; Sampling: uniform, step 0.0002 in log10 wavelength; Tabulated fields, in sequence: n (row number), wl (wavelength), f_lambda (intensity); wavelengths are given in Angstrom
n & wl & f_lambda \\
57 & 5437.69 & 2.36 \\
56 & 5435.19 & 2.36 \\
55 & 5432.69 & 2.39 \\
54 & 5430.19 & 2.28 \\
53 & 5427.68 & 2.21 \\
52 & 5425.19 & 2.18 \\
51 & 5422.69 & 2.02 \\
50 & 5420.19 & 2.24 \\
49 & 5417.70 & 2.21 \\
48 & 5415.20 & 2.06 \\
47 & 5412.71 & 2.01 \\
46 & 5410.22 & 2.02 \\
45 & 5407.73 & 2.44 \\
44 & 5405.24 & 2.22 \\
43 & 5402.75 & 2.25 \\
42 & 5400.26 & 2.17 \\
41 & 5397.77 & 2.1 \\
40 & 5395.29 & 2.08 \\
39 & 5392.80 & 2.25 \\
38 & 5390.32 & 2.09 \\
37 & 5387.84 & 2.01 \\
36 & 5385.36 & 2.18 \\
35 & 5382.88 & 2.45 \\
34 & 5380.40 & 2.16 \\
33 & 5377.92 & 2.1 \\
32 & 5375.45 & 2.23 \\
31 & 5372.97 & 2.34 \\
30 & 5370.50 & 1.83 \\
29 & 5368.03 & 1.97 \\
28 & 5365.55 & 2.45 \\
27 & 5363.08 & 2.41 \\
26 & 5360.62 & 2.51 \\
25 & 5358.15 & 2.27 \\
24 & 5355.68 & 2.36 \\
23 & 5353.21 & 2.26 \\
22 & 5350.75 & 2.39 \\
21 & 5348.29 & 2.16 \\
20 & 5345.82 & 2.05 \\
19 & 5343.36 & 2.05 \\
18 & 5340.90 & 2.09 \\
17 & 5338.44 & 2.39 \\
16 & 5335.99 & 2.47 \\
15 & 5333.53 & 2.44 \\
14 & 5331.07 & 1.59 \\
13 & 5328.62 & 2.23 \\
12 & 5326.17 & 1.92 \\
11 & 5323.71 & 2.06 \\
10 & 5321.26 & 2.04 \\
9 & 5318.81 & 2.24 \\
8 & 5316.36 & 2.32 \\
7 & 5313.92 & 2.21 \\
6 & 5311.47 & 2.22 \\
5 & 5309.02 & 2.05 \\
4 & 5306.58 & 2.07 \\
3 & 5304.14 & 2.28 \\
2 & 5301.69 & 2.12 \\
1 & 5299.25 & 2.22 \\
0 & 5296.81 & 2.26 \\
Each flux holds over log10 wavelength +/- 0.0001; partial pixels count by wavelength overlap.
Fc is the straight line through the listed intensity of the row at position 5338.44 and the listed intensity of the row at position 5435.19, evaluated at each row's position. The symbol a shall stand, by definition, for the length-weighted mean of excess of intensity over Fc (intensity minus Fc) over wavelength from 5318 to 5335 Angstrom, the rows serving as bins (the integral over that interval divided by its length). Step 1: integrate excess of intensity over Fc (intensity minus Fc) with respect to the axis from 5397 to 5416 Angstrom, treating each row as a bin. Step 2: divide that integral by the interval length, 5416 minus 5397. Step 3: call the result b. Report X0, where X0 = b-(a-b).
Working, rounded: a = -0.32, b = -0.21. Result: -0.09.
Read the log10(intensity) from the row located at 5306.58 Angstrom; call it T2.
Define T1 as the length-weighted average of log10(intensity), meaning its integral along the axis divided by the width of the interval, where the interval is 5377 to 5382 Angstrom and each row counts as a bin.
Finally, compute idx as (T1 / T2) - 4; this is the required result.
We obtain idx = -2.95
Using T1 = 0.333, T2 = 0.316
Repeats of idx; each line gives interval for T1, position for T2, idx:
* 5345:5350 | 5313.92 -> -3.04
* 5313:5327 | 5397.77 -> -2.98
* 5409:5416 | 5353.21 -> -3.13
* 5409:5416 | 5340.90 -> -3.04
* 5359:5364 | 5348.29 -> -2.84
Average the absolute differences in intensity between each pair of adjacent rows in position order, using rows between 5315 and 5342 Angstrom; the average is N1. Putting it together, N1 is 0.265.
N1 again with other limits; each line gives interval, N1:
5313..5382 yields 0.195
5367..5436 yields 0.140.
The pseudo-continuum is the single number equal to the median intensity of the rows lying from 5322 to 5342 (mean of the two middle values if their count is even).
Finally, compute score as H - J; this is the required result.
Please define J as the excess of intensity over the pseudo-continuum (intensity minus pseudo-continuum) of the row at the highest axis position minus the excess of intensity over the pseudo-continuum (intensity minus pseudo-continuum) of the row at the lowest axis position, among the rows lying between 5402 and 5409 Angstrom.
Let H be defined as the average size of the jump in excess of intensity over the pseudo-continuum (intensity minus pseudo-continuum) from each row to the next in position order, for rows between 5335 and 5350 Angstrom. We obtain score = -0.1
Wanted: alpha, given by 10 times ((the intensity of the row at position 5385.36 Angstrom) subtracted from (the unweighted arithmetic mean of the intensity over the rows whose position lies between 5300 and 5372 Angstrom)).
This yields 0.1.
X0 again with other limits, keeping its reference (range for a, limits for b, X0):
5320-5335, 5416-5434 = 0.04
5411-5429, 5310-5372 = -0.15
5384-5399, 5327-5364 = -0.04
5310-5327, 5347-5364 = 0.15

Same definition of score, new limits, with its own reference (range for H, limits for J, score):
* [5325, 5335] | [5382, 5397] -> 1.0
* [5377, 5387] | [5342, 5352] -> -0.1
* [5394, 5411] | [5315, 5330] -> 0.2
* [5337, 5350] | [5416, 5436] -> 0.0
